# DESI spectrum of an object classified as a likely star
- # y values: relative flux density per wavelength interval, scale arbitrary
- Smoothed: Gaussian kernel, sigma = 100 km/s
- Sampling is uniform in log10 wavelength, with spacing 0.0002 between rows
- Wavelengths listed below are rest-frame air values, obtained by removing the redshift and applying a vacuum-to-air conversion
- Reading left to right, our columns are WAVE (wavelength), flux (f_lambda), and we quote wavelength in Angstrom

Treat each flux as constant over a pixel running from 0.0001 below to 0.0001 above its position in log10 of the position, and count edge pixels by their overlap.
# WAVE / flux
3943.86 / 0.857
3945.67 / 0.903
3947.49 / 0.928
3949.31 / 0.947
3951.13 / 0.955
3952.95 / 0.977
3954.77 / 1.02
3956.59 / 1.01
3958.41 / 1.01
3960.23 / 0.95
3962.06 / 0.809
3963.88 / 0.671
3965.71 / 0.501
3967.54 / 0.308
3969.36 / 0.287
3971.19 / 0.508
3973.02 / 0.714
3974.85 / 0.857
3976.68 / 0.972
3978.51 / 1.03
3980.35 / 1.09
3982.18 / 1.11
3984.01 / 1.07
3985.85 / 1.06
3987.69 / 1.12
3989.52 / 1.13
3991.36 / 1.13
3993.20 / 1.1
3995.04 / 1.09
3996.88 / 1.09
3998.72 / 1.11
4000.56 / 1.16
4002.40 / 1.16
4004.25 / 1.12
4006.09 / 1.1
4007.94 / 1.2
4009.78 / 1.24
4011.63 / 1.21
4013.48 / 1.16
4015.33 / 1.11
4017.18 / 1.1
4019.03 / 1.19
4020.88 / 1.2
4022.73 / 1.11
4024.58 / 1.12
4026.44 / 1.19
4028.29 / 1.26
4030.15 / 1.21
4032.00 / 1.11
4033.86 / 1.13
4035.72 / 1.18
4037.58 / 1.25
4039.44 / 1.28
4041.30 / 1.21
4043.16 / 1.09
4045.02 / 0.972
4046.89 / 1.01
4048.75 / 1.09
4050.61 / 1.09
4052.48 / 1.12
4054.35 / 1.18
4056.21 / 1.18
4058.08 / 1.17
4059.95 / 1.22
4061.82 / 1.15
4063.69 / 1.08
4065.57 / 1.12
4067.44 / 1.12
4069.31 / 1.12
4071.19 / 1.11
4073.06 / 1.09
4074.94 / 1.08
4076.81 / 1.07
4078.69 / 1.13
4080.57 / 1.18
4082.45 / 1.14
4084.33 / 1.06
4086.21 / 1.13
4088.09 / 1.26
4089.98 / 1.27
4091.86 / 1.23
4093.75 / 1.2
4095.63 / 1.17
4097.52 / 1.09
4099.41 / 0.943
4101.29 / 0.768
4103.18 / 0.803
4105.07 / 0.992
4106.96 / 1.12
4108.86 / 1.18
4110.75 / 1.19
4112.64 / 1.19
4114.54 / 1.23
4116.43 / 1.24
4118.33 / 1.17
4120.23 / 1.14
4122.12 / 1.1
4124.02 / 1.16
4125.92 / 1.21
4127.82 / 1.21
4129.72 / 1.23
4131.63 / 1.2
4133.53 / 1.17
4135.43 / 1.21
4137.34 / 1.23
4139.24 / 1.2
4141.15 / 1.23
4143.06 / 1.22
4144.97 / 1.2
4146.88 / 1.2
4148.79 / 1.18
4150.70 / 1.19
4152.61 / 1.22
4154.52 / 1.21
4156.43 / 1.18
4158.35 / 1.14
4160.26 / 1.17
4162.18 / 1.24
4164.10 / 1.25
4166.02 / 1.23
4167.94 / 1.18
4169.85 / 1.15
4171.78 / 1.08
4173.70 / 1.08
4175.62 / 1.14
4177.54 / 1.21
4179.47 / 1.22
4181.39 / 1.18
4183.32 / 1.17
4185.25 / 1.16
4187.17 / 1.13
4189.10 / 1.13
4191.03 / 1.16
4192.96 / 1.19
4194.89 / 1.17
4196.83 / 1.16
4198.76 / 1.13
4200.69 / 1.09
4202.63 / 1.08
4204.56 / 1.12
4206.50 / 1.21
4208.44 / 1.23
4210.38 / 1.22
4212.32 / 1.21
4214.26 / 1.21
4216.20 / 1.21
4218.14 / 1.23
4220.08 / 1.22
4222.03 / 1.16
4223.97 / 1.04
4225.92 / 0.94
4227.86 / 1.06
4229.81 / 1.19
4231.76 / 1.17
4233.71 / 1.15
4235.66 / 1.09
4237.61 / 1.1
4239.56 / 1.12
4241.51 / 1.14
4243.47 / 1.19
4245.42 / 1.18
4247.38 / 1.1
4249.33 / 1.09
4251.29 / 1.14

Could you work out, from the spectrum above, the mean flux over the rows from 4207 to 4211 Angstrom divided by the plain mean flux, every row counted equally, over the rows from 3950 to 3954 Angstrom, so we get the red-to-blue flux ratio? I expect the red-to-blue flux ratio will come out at 1.3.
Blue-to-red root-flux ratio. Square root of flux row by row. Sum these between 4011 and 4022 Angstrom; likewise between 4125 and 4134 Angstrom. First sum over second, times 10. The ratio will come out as 12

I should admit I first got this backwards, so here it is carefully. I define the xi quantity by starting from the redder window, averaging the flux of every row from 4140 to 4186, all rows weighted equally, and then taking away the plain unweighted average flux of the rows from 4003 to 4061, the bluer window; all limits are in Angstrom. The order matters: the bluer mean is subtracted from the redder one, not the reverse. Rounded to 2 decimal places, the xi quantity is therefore 0.03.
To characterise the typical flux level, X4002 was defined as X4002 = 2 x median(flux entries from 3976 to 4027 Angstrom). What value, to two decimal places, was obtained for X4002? 2.23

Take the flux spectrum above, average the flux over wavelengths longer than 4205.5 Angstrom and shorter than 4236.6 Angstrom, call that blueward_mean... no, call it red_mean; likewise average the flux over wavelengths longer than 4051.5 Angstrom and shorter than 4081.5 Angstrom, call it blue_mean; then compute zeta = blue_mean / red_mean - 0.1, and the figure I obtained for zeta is 0.88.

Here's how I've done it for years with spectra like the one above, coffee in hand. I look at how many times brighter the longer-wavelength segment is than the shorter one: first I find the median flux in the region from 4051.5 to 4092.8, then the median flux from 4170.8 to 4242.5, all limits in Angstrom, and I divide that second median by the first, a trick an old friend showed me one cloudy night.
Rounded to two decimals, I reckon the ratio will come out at 1.03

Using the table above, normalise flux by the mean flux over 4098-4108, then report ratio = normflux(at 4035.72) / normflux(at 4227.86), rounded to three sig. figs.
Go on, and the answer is 1.11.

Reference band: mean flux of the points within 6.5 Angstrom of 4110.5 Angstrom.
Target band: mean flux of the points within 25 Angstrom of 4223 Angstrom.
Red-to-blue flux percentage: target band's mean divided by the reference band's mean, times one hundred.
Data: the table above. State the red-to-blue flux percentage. 99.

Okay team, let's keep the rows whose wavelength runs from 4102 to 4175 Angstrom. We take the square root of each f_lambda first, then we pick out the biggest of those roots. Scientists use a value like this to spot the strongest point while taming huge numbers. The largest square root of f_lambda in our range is 1.12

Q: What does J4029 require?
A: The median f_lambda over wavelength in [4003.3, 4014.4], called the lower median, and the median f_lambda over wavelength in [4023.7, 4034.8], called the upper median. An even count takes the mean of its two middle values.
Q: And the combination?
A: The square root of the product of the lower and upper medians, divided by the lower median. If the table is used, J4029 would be 0.991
